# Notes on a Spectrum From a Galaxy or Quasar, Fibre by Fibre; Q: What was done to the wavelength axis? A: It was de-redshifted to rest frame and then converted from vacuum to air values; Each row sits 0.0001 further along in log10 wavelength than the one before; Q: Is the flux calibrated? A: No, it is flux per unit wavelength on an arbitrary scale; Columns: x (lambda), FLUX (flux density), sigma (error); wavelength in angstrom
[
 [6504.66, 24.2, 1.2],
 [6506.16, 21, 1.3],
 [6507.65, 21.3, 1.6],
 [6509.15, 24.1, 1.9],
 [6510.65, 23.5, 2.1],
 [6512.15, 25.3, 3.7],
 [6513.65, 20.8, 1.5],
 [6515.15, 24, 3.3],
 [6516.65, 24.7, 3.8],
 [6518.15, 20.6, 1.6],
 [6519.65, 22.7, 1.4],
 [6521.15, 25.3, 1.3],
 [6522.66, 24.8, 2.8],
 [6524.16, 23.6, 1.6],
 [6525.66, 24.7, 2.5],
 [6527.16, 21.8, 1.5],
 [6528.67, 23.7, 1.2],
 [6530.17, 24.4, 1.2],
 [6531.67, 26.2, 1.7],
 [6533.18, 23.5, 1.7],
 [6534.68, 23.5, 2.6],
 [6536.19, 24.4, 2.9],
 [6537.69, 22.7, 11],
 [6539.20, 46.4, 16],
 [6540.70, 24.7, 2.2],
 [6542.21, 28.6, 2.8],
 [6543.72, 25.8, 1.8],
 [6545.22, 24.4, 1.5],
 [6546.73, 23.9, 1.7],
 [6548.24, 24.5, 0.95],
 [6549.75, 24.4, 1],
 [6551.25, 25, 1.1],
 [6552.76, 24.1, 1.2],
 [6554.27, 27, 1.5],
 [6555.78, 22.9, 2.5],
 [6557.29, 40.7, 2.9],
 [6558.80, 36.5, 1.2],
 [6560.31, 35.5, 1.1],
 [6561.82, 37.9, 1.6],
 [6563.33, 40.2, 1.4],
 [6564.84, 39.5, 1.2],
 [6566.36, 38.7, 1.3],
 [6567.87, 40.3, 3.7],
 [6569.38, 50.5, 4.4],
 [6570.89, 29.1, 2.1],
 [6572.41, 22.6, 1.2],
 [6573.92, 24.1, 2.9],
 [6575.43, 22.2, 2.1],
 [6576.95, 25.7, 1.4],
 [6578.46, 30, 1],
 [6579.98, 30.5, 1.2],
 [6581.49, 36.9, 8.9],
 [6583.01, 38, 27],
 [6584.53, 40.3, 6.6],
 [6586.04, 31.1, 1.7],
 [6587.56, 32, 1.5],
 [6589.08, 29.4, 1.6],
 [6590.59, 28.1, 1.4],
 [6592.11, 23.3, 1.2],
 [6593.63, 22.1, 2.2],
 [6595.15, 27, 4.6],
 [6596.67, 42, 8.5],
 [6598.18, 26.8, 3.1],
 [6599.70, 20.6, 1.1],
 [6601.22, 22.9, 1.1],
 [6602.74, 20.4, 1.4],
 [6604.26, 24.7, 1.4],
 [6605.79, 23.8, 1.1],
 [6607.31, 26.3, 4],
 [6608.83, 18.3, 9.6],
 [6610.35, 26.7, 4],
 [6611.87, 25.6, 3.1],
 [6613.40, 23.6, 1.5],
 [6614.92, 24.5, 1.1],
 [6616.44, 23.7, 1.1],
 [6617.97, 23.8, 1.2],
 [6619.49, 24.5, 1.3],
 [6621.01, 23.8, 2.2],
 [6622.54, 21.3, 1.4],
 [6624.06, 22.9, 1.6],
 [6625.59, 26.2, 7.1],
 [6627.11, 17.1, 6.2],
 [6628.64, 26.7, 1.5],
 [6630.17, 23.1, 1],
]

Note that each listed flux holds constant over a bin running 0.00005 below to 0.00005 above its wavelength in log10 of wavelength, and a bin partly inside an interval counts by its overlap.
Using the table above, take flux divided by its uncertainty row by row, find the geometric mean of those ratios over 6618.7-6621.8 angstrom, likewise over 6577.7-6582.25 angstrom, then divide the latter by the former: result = 1.0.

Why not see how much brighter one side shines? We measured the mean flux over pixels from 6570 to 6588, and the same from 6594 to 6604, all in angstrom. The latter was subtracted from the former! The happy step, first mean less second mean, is 4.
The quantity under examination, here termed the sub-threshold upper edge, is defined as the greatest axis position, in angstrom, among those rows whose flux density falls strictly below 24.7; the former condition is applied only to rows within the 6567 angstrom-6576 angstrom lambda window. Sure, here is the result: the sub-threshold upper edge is 6575.43 angstrom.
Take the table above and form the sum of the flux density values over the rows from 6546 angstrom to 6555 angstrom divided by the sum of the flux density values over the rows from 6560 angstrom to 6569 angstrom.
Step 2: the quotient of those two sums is 0.64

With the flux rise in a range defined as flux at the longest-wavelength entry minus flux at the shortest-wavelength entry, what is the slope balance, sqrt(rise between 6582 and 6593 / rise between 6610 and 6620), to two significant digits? 2.6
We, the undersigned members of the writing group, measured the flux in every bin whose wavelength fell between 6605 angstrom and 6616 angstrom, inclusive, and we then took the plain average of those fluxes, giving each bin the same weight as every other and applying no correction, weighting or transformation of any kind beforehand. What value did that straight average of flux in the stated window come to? 24.1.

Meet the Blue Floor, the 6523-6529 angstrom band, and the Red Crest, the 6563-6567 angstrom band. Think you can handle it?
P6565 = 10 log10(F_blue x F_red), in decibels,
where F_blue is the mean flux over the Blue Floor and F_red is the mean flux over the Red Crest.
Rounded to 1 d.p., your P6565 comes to 29.7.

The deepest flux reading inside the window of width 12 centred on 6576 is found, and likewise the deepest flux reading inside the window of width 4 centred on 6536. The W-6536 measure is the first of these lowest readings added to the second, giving 45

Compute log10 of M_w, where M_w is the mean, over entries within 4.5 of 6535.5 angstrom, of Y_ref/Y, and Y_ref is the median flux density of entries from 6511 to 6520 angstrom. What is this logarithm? -0.048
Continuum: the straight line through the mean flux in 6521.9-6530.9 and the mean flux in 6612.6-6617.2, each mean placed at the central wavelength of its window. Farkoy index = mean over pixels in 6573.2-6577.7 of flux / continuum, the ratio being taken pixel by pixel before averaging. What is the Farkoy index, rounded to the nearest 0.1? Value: 1.0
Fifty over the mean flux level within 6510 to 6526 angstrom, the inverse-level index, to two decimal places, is 2.12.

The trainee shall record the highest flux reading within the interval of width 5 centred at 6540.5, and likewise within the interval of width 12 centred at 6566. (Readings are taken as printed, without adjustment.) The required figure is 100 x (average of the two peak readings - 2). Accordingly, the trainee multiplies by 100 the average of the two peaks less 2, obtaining 4645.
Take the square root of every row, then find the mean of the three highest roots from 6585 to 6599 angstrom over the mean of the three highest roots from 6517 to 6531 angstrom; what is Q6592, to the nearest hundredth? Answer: 1.18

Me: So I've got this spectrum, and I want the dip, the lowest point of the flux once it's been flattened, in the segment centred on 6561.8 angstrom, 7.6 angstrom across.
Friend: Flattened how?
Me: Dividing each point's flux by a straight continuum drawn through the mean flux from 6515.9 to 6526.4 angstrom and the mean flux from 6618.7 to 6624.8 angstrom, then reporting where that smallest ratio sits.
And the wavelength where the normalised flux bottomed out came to 6560.31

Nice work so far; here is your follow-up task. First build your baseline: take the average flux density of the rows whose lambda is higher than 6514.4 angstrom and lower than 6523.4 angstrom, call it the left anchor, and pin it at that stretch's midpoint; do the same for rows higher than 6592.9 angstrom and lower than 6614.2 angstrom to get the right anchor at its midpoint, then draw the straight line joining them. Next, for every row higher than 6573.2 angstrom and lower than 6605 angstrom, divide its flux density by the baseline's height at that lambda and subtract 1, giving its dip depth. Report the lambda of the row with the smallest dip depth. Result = 6602.74 angstrom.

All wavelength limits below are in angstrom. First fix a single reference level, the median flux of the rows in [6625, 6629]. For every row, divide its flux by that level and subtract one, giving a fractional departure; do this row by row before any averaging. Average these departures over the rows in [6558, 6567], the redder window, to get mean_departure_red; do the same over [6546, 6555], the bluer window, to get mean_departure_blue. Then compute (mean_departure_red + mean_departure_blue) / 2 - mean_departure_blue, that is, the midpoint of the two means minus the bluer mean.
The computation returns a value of 0.25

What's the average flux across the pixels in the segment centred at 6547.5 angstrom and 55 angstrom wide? 29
